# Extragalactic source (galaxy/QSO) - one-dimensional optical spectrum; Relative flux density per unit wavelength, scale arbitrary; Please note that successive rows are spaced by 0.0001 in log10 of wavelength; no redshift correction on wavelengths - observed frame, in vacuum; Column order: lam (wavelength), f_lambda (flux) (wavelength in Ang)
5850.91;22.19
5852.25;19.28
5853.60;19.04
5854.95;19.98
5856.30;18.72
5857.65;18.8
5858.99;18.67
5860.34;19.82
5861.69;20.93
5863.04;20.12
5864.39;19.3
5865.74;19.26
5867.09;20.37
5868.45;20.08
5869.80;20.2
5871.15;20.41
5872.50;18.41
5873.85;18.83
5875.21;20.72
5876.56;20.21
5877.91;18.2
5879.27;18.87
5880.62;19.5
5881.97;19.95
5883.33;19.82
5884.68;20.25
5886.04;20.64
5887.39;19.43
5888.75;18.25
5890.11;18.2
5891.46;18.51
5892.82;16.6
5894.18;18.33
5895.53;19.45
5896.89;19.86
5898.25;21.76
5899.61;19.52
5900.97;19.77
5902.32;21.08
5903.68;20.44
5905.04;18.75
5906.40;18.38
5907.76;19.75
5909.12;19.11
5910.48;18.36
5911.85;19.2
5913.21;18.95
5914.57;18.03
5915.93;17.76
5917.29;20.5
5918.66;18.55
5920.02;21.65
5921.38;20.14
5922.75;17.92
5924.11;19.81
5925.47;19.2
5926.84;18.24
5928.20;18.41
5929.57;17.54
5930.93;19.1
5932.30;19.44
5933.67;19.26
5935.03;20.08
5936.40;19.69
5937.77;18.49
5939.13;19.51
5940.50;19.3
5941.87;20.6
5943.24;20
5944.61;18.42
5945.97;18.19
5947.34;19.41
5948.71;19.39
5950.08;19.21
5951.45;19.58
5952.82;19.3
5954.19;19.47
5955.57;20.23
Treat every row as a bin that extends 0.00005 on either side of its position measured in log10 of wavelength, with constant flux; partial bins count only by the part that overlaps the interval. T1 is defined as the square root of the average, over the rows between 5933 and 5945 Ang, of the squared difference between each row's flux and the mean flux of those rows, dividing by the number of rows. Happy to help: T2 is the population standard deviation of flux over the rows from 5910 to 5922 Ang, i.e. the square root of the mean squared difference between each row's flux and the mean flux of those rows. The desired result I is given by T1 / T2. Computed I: 0.56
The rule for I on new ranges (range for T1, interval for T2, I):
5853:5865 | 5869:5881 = 0.83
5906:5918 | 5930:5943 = 1.45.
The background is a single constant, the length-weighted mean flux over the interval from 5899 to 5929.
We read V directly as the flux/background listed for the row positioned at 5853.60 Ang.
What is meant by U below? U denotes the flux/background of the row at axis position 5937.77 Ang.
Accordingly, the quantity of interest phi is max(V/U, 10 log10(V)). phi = 1.03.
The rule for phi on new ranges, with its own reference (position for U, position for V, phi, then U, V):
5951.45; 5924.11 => 1.01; 1.02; 1.03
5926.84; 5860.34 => 1.09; 0.95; 1.03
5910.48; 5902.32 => 1.15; 0.95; 1.10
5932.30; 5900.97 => 1.02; 1.01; 1.03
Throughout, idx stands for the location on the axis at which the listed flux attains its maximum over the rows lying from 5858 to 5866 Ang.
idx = 5861.69 Ang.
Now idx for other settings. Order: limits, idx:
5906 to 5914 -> 5907.76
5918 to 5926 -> 5920.02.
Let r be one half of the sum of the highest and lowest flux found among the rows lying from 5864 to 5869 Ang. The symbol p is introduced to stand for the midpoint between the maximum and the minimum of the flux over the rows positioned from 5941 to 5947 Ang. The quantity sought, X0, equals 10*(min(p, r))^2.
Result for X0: 3762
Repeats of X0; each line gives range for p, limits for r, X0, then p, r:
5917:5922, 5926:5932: 3356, 20.1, 18.3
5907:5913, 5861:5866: 3631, 19.1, 20.1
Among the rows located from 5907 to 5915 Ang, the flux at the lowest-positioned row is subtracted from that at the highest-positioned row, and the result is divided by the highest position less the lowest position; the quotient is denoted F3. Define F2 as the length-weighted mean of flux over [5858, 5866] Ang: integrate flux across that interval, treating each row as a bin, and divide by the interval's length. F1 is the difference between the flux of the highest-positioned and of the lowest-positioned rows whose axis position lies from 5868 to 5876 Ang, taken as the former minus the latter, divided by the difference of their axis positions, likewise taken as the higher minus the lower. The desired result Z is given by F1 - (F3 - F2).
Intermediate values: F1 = 0.09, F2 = 19.7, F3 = -0.253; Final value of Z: 20.0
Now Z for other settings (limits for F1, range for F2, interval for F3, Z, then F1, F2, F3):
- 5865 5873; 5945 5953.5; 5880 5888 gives 19.1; -0.13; 19.2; -0.010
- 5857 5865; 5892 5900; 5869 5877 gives 19.3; 0.07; 19.2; 0.001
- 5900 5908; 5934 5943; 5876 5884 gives 19.7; 0.00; 19.6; -0.058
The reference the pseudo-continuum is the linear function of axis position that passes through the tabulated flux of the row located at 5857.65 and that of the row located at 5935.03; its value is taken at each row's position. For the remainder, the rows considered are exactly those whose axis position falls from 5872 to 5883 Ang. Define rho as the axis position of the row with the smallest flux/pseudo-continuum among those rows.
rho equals 5877.91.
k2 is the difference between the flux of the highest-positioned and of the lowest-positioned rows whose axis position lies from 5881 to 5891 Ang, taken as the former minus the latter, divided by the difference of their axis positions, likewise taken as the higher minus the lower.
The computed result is -0.2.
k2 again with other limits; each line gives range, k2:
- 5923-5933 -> 0.0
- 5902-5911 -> -0.3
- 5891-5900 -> 0.1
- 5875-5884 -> -0.1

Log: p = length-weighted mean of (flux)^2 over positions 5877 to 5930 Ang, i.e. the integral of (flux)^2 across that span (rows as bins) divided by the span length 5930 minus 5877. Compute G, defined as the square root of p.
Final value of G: 19.2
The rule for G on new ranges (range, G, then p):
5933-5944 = 19.6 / 385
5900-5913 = 19.4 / 378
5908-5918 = 18.9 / 357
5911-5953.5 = 19.2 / 369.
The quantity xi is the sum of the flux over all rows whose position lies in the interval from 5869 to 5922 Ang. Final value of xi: 756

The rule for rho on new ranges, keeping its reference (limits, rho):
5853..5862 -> 5858.99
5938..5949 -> 5945.97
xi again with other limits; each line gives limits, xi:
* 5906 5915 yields 132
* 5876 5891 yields 213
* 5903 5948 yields 632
